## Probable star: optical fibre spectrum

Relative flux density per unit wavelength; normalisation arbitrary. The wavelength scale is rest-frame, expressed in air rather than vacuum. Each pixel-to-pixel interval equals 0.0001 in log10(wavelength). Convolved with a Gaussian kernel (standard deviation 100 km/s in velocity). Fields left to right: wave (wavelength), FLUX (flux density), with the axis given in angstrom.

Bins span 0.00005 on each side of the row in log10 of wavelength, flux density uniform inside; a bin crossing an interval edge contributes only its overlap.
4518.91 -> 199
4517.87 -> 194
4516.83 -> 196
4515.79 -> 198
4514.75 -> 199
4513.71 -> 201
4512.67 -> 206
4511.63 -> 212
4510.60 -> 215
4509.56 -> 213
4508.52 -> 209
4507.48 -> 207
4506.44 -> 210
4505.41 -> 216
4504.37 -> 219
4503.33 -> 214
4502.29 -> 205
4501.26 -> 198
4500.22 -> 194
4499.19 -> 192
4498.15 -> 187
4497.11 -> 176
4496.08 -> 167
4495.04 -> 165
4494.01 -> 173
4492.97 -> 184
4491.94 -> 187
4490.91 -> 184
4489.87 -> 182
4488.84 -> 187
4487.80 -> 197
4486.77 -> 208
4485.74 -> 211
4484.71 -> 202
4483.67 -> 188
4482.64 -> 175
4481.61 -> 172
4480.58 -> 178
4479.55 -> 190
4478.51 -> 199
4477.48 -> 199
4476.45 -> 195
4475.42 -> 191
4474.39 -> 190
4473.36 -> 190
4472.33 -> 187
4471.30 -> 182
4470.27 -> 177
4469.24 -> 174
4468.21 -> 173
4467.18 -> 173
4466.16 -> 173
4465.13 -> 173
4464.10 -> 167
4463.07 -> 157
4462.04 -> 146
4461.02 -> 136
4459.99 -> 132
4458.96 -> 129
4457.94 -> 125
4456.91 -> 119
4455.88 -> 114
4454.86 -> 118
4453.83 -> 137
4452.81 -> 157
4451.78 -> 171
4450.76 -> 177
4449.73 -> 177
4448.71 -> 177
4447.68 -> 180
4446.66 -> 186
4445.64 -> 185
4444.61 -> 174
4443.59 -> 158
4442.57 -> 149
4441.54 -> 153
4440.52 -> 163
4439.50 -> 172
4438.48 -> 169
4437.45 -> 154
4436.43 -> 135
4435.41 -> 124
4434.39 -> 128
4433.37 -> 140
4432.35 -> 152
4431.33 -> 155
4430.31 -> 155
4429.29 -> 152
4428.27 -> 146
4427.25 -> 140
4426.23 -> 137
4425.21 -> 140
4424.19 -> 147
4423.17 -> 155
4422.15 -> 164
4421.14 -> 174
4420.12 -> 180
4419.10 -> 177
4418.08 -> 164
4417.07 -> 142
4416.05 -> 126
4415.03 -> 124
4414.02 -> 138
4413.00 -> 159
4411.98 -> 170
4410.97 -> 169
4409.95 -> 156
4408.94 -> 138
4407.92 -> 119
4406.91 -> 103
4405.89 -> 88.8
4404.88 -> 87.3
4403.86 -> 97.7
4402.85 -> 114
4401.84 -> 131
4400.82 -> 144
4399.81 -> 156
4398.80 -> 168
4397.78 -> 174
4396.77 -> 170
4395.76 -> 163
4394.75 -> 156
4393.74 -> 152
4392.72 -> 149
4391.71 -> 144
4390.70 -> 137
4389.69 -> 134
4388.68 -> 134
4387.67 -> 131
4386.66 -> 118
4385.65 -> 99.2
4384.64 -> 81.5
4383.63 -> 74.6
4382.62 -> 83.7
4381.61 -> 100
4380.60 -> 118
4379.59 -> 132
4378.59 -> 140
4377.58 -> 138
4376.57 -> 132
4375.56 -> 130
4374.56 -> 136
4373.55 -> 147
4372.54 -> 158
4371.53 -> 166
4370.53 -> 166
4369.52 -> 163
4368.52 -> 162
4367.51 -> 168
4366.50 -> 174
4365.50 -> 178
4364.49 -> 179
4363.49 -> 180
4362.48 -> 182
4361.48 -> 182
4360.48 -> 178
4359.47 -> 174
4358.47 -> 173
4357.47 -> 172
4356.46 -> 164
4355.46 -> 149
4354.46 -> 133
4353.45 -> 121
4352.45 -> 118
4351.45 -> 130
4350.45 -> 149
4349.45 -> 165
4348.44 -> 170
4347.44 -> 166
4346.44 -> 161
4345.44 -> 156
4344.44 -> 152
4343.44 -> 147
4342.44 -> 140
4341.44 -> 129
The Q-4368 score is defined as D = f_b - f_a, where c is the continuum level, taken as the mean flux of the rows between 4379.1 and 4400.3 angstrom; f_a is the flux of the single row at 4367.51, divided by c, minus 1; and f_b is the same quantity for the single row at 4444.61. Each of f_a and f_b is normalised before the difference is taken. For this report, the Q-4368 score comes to 0.05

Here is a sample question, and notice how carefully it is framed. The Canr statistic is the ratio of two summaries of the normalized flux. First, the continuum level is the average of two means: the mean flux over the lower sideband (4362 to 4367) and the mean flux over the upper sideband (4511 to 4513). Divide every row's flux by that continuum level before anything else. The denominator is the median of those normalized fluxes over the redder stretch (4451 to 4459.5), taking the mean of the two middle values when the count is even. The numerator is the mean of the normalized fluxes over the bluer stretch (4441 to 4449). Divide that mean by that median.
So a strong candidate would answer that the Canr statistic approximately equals 1.3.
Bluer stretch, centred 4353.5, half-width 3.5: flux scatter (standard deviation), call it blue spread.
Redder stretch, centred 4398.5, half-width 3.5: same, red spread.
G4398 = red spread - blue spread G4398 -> -1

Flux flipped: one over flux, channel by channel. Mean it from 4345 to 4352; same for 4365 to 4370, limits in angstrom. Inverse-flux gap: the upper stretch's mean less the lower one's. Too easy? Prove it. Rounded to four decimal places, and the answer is -0.0005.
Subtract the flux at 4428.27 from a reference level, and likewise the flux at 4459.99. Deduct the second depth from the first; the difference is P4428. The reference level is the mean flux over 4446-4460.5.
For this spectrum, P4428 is -14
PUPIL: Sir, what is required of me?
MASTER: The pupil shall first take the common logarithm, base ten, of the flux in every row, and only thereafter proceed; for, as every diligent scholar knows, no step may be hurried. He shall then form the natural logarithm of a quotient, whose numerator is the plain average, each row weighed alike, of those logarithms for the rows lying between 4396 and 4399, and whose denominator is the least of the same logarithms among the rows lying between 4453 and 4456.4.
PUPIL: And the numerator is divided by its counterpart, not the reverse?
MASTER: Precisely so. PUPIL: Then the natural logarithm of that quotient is 0.08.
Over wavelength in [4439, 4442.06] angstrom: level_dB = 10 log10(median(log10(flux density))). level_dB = 3.45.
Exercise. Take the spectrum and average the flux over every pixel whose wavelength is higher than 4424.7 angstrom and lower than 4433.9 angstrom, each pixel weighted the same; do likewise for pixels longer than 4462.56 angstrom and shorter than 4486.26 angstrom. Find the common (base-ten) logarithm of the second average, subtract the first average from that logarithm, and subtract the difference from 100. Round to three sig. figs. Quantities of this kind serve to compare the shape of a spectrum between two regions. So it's 244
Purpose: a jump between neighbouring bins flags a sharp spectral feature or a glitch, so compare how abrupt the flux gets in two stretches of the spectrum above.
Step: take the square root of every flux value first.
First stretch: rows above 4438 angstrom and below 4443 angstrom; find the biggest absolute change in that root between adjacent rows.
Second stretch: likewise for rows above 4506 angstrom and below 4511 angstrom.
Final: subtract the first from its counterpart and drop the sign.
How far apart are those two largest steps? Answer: 0.3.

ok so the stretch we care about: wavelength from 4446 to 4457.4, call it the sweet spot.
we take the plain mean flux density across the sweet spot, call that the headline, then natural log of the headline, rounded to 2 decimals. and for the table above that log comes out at 5.05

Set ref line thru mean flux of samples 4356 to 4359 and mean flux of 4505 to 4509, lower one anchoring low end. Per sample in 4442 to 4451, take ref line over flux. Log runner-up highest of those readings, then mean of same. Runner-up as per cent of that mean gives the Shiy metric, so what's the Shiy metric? 109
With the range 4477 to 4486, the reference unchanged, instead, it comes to 108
